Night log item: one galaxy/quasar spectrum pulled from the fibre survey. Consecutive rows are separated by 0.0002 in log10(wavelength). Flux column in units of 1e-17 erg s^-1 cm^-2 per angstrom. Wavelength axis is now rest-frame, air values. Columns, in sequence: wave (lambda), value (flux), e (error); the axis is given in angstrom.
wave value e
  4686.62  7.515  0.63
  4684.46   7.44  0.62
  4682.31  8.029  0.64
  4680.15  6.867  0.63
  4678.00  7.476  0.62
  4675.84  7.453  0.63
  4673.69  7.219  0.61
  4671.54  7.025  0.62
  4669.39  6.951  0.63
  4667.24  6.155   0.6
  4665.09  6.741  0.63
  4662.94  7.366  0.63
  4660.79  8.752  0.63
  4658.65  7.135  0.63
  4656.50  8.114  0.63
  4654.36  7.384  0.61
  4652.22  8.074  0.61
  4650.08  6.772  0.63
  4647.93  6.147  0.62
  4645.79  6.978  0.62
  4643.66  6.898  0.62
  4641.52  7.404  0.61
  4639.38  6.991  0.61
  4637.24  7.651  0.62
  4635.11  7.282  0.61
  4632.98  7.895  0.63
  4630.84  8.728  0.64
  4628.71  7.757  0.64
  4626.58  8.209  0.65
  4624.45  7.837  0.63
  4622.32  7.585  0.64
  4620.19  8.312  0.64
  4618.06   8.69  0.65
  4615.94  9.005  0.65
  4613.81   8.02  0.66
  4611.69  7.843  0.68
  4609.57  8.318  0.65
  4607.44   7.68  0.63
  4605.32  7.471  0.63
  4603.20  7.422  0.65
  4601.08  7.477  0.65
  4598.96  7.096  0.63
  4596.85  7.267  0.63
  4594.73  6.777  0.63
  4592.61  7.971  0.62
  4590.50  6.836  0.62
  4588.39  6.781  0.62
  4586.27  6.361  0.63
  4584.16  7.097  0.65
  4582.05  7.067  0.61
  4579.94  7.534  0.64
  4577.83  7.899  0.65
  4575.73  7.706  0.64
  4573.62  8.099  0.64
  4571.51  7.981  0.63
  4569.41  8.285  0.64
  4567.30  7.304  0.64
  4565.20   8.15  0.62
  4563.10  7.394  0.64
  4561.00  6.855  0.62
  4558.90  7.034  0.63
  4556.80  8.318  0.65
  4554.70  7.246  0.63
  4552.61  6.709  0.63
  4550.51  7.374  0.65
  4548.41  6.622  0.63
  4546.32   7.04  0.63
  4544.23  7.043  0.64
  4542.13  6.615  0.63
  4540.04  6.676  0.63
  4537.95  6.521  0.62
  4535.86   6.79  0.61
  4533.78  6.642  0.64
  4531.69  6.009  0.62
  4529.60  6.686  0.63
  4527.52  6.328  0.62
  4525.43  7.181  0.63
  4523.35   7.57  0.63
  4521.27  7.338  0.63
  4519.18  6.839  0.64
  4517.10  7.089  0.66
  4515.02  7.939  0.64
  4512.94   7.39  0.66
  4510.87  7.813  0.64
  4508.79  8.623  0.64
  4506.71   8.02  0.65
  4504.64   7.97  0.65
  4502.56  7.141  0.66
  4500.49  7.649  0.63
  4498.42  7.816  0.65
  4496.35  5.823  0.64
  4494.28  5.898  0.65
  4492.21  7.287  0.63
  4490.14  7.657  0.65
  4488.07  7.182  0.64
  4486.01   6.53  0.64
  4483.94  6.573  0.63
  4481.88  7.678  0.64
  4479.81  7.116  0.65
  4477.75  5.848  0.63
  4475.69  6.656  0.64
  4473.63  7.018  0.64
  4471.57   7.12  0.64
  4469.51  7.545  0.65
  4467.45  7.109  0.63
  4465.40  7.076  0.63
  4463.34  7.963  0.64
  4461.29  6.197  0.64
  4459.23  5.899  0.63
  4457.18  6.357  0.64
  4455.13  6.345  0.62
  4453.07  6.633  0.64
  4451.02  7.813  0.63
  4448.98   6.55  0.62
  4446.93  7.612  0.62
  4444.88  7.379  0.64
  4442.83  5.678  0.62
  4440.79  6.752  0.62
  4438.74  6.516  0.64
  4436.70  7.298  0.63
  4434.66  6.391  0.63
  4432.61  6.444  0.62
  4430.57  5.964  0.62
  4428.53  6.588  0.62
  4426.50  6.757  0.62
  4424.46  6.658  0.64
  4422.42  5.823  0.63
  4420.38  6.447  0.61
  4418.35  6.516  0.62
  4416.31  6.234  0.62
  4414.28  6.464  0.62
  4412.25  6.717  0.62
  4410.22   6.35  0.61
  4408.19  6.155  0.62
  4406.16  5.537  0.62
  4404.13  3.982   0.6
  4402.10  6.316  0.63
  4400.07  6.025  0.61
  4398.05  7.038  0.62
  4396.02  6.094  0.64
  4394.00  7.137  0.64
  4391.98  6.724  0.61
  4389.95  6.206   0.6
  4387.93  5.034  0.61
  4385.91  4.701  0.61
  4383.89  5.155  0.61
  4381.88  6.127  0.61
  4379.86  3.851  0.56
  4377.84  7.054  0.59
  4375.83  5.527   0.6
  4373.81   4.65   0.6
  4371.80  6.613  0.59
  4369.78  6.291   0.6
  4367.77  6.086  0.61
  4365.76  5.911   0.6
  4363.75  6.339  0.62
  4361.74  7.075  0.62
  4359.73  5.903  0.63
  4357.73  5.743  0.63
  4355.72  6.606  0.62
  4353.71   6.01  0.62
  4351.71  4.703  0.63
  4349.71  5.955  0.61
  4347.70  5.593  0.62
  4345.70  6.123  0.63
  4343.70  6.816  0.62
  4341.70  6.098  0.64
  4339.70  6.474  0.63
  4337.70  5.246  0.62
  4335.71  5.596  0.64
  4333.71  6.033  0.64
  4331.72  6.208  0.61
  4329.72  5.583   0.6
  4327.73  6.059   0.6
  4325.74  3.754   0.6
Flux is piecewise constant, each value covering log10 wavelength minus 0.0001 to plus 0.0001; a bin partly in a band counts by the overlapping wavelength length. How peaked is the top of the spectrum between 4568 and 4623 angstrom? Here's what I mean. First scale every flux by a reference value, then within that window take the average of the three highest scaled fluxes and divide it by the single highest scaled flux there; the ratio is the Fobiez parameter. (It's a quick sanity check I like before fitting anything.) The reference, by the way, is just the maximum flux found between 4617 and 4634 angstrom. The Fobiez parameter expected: 0.963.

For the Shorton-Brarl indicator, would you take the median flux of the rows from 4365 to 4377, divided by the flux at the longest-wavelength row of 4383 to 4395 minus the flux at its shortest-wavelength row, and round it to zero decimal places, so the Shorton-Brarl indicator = 3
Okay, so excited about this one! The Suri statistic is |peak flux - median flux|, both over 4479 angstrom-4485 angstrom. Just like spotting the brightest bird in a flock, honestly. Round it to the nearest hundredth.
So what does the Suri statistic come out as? 0.56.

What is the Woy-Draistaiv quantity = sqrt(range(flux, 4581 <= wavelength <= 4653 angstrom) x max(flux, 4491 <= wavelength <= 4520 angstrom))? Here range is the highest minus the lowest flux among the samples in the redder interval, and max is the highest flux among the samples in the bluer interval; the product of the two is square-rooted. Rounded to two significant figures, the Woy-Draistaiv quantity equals 5.0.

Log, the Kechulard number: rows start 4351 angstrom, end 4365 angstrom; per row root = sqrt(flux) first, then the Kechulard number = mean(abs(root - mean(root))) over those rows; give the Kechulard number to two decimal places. 0.11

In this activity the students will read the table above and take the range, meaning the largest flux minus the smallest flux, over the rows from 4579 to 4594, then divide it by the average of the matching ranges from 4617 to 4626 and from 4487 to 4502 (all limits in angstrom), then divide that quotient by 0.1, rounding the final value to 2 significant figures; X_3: 10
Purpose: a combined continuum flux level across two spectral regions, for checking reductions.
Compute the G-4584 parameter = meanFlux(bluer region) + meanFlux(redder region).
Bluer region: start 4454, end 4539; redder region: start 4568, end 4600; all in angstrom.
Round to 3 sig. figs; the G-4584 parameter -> 14.4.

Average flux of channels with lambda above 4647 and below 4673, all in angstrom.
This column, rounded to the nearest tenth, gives 7.2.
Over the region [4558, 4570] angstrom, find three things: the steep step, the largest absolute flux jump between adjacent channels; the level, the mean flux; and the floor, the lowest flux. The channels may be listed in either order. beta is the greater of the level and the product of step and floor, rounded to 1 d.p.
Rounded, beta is 7.5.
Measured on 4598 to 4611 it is 7.6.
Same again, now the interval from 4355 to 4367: 6.7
